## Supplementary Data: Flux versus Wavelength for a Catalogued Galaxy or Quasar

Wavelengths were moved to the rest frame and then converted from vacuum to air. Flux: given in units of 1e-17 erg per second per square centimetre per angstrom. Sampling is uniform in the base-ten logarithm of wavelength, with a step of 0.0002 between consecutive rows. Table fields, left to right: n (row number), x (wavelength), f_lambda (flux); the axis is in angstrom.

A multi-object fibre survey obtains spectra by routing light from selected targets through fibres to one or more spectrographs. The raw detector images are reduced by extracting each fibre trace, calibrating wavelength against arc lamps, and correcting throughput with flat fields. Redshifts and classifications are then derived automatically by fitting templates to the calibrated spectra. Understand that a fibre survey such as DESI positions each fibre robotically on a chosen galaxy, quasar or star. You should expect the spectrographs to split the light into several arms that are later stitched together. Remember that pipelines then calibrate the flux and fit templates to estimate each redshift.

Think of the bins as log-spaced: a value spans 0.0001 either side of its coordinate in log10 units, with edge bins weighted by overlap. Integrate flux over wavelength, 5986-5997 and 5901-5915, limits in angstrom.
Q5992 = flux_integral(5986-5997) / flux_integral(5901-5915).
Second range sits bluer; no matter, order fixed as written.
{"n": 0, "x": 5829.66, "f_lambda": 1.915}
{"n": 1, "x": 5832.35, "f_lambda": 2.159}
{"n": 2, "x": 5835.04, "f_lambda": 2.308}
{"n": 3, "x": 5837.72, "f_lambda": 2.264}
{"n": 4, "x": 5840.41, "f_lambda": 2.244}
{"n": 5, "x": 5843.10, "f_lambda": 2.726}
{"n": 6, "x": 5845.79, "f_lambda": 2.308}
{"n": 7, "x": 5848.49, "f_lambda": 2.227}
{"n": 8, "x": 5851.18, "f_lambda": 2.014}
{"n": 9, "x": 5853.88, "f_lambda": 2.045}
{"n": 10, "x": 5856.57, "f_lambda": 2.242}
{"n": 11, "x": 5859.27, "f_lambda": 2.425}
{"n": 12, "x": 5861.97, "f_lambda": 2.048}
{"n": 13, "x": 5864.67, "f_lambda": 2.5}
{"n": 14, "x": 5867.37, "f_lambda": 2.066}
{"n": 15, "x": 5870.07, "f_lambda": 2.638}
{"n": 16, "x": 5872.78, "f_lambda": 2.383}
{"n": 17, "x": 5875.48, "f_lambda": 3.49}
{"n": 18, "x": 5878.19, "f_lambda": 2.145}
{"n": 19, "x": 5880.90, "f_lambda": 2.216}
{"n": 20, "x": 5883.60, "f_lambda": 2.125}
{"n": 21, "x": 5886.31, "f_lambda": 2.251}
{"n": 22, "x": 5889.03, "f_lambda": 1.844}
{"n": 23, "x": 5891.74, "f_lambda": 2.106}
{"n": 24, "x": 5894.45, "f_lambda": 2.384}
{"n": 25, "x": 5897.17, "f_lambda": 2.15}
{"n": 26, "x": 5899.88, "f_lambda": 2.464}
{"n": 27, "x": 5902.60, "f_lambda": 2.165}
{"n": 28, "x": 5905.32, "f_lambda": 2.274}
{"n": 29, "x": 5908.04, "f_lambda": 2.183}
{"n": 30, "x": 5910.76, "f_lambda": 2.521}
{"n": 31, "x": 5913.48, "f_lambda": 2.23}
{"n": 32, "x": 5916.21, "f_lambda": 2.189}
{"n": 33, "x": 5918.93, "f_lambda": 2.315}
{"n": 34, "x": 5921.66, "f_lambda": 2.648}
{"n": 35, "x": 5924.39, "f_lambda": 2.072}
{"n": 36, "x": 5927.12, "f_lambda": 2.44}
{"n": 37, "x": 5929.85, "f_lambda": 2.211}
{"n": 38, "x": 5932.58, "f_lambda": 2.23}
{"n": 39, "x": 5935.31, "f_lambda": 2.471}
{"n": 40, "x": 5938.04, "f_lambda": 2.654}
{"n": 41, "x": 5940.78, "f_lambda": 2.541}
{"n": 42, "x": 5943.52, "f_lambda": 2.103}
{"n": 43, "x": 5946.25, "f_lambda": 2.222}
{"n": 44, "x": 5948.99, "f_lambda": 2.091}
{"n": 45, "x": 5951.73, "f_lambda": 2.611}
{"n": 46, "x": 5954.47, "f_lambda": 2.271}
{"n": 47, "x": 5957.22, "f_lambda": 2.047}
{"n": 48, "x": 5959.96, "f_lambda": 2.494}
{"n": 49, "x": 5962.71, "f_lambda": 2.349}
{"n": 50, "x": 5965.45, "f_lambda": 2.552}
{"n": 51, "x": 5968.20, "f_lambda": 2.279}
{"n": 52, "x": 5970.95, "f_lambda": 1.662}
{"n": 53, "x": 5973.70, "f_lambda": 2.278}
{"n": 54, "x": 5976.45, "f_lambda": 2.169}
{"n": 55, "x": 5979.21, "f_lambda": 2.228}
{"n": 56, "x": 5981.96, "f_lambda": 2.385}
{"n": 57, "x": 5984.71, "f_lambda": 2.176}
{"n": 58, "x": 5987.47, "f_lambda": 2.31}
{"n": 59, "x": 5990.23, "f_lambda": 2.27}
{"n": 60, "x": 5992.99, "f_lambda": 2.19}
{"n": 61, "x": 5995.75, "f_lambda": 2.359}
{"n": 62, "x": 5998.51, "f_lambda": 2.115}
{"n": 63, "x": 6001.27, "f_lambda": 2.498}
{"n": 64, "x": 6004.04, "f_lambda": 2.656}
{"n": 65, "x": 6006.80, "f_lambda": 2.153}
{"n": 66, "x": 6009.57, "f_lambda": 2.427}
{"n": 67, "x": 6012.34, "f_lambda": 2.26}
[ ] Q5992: 0.8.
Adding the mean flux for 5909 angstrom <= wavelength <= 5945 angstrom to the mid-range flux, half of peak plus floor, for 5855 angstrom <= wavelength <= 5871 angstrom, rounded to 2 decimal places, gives 4.70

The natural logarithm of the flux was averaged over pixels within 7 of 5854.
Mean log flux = 0.78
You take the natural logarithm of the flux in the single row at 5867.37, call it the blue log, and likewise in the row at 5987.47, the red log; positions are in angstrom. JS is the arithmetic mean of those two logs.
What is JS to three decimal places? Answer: 0.781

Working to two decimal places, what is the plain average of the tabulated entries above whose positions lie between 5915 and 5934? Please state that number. 2.30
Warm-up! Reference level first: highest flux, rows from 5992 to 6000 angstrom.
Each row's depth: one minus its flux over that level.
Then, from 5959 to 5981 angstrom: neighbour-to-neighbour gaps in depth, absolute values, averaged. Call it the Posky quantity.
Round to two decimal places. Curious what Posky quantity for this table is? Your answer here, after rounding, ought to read 0.12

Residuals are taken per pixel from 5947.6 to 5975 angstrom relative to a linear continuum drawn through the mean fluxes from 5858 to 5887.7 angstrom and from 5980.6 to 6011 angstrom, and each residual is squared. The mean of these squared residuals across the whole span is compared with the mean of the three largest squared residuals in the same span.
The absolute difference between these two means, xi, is 0.13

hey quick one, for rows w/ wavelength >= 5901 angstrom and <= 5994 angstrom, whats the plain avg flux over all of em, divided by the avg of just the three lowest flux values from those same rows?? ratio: 1.19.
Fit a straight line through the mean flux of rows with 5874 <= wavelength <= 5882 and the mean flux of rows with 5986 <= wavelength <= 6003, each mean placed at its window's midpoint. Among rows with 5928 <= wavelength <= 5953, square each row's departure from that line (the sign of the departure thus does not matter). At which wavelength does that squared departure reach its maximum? 5943.52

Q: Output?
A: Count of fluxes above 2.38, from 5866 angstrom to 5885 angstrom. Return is 3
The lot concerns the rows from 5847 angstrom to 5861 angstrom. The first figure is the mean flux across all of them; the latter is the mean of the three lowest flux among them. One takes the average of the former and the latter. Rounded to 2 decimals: 2.14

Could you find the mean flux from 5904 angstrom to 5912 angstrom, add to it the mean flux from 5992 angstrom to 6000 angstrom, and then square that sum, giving 20.7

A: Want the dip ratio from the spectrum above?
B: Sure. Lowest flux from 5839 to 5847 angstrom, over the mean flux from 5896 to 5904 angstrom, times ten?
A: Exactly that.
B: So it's 9.9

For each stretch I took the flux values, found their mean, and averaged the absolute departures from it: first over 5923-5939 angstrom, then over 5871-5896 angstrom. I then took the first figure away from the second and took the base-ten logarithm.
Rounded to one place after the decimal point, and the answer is -1.0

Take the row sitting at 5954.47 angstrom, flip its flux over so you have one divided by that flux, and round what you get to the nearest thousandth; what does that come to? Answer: 0.440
